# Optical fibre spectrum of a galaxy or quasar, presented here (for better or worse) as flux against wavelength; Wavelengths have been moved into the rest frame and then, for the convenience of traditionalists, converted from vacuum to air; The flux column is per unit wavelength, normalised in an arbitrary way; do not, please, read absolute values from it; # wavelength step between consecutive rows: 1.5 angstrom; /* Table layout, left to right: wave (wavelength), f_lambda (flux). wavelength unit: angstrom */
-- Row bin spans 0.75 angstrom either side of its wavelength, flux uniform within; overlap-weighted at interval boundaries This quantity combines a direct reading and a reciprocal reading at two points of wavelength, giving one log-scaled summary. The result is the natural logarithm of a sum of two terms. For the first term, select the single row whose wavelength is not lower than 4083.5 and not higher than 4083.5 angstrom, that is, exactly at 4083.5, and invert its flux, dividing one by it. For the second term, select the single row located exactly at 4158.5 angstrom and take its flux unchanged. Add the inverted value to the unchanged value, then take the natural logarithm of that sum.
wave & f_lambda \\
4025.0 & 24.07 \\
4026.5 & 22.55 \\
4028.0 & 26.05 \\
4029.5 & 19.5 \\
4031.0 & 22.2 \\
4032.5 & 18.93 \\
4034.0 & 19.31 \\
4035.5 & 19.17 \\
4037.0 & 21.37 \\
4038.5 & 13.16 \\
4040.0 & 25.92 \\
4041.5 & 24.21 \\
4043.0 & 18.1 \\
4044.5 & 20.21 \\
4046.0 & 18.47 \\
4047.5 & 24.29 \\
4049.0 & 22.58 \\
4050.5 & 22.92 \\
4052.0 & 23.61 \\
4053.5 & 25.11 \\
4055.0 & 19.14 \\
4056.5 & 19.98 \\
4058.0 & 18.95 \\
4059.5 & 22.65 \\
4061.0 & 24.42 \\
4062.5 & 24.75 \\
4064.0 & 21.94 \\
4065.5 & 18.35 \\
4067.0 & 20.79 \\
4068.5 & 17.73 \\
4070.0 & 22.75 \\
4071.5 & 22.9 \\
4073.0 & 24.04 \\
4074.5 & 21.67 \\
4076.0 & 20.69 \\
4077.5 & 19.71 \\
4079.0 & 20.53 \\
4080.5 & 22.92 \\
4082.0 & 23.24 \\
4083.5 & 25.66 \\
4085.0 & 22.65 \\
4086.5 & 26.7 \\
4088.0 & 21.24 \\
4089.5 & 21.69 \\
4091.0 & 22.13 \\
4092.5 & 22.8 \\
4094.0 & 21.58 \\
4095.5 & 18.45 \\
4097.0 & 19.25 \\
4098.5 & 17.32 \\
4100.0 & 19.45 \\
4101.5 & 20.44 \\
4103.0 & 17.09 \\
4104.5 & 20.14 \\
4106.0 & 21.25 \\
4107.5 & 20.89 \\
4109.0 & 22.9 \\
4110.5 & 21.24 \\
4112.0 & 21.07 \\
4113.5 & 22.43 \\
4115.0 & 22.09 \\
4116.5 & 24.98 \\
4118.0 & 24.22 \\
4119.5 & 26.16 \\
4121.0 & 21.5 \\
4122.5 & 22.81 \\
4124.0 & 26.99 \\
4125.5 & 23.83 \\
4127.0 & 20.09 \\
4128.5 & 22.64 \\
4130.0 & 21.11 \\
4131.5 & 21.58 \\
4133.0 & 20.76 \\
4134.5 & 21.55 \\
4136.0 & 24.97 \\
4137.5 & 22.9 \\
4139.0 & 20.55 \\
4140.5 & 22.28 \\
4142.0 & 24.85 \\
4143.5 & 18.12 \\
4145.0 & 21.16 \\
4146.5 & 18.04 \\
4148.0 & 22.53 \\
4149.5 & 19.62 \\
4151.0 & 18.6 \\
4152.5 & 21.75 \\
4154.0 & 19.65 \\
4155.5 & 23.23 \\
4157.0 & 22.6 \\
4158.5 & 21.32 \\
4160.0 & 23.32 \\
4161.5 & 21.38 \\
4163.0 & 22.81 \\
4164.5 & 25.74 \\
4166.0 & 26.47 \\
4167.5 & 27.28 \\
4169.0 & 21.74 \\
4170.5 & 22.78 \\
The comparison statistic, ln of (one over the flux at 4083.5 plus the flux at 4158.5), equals 3.06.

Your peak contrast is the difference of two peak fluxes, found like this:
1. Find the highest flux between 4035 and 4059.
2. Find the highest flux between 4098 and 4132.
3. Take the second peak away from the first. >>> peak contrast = -1.1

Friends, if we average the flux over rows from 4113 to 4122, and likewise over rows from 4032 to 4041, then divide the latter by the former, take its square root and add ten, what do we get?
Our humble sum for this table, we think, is 10.9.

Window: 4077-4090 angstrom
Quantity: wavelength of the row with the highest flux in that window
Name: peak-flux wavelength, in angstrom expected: 4086.5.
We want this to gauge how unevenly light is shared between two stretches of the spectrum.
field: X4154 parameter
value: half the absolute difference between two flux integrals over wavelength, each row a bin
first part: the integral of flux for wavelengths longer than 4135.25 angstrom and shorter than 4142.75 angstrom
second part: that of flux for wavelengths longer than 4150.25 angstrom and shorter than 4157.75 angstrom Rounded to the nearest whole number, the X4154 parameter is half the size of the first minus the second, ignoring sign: 7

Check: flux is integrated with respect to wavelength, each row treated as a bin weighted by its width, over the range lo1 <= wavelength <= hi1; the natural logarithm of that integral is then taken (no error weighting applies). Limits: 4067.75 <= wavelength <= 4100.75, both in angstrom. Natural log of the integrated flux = 6.57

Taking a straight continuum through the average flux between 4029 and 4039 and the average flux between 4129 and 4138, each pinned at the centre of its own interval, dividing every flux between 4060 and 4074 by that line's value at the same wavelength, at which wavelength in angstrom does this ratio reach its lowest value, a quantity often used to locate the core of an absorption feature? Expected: 4068.5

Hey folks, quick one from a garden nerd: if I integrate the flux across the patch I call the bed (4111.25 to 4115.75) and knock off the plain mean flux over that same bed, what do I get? 76.5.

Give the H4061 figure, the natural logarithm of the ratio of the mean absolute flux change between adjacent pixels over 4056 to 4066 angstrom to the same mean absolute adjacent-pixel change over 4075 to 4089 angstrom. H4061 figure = -0.1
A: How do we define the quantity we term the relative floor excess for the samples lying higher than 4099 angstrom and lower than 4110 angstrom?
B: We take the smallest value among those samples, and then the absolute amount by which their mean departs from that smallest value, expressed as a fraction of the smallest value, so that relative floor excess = 0.19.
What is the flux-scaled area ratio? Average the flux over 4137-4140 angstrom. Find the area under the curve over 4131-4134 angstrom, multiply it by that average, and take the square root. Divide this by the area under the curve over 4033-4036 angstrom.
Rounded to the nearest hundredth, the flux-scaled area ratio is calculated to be 0.64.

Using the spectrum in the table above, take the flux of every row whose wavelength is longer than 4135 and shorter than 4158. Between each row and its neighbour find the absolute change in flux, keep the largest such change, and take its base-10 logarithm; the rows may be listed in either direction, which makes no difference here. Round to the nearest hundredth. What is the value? 0.83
